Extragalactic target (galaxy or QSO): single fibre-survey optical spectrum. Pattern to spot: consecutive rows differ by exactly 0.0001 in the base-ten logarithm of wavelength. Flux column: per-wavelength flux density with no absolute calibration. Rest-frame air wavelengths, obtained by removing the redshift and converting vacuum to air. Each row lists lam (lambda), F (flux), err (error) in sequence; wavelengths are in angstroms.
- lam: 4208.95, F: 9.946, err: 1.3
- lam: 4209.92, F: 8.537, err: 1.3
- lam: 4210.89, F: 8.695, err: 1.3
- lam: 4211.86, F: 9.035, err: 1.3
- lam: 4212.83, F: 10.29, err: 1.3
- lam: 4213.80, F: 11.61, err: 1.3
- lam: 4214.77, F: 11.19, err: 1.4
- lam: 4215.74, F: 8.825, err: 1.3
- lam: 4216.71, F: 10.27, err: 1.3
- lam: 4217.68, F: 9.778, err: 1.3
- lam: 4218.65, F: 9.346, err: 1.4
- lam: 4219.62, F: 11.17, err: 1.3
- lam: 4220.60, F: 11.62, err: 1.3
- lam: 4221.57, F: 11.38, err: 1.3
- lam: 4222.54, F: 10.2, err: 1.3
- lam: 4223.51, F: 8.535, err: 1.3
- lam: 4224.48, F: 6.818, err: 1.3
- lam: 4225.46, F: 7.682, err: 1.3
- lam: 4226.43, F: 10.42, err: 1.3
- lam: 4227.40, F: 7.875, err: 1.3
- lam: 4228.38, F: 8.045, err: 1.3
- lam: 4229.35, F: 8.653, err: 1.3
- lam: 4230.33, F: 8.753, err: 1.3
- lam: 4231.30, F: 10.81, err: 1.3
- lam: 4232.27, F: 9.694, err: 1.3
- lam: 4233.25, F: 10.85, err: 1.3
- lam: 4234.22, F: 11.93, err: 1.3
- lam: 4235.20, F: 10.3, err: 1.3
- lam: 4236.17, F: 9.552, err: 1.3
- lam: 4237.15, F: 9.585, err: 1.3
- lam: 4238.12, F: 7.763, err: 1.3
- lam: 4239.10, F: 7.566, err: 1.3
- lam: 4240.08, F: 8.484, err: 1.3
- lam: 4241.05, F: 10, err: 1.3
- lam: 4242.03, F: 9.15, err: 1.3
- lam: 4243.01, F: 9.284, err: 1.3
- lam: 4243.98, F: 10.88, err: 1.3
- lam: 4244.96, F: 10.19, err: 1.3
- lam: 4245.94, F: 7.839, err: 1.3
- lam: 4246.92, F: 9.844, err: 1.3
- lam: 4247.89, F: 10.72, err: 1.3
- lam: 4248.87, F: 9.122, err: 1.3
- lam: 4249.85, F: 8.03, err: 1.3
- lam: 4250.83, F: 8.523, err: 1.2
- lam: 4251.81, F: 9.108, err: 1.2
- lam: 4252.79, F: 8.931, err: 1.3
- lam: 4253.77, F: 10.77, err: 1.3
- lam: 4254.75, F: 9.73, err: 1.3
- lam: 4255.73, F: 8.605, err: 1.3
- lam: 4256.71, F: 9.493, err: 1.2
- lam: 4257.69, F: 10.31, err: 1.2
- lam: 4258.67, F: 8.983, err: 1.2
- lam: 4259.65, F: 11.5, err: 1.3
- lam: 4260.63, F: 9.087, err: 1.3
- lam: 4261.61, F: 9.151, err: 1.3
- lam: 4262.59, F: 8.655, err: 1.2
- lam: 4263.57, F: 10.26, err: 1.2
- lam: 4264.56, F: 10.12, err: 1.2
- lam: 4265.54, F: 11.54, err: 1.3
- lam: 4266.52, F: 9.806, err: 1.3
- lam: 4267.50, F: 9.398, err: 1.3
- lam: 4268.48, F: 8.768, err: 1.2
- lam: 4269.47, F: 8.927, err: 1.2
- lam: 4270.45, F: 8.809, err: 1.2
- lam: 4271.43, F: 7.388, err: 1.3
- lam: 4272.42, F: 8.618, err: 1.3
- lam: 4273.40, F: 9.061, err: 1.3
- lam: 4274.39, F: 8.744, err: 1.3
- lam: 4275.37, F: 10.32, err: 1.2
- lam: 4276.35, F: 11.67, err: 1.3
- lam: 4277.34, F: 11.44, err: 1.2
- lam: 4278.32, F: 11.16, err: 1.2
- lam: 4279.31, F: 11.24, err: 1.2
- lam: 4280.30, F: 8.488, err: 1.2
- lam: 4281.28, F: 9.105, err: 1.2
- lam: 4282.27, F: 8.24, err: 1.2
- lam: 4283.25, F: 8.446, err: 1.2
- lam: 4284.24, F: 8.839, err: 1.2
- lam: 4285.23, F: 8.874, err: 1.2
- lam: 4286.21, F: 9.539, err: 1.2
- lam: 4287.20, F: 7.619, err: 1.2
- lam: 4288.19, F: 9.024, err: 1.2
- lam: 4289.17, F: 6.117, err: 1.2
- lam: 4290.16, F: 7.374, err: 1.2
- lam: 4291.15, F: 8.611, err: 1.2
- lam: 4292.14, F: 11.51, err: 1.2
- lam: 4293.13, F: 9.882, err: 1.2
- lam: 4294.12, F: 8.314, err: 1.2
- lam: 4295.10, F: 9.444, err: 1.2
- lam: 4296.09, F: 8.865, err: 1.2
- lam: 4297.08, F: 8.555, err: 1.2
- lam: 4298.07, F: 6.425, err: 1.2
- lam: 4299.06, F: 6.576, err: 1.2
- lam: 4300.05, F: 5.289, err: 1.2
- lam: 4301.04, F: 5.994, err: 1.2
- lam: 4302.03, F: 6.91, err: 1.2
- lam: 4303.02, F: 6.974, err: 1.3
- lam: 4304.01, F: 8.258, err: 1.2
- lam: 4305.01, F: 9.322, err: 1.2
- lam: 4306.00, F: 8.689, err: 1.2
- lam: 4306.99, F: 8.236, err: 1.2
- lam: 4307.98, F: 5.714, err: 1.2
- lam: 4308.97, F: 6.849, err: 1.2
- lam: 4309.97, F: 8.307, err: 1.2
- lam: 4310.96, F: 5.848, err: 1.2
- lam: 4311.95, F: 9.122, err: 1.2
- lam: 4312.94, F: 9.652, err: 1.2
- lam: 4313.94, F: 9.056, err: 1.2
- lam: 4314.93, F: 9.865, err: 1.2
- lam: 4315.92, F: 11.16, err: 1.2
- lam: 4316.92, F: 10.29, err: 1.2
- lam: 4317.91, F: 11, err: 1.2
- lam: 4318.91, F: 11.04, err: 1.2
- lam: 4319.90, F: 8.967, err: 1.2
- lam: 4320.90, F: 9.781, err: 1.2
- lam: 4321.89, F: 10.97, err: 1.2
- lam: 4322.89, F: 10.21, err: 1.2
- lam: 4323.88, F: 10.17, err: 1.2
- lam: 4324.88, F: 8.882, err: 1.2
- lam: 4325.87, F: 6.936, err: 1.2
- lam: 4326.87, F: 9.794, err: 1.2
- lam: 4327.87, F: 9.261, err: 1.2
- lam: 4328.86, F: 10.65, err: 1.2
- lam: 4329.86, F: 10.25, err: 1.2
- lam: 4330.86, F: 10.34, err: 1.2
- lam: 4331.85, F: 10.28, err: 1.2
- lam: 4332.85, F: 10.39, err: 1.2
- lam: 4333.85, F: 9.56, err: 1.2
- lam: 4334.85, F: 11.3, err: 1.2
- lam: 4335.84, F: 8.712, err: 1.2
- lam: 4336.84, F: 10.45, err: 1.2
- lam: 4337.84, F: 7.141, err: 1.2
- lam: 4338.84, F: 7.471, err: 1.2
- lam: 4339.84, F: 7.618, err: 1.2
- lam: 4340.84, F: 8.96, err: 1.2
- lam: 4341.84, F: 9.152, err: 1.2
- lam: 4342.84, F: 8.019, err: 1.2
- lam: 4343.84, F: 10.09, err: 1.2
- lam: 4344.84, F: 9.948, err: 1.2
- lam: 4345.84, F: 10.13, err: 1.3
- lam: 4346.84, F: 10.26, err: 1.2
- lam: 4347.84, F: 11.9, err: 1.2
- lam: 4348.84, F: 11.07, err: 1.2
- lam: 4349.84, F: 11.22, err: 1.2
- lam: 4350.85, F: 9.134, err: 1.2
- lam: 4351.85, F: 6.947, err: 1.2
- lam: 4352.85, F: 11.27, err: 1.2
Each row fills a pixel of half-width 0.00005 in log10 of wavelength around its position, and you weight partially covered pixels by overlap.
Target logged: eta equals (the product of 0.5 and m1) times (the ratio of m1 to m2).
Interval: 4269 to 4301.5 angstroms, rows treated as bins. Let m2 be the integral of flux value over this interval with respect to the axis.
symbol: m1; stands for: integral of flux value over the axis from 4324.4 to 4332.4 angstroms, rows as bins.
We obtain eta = 10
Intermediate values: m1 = 76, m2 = 284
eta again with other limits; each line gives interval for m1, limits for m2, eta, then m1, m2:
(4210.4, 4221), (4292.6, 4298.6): 112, 108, 52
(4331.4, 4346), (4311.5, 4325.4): 66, 135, 139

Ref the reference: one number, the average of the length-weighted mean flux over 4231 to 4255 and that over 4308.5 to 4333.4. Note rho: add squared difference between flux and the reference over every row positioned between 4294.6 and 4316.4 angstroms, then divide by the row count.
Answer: 5.0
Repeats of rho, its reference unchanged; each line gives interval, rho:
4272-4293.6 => 2.1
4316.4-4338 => 1.3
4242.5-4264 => 0.9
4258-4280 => 1.5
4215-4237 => 1.8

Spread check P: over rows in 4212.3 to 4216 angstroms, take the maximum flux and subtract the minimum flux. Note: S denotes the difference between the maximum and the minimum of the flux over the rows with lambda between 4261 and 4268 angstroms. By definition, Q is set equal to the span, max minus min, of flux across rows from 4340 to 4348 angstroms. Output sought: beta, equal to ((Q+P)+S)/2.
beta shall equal 4.8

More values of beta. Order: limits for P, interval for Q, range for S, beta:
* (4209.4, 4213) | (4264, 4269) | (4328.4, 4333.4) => 2.5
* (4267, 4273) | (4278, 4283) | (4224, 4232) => 4.5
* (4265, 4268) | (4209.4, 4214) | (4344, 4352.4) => 5.1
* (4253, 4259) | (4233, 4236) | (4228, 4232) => 3.3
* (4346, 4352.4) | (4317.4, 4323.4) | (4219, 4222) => 3.7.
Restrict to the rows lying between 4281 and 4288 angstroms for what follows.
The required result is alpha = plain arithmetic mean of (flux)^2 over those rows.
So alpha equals 75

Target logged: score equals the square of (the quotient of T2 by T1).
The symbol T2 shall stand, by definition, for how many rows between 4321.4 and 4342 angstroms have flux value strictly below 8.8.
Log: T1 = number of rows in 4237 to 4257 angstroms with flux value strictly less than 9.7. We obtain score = 0.1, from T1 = 14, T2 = 5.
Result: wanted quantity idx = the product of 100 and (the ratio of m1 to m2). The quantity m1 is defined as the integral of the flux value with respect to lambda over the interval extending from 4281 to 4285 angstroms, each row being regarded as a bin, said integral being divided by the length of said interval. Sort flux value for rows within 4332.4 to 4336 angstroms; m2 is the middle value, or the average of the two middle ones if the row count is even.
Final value 87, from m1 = 8.6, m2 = 10.0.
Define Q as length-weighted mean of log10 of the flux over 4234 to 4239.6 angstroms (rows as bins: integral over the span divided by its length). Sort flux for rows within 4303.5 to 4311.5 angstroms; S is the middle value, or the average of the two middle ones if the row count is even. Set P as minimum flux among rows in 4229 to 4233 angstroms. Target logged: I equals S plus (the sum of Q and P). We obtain 17.9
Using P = 8.653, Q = 0.96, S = 8.2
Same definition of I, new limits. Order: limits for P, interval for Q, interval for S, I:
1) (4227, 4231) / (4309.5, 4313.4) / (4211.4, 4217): 19.1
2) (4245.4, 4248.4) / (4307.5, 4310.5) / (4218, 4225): 18.9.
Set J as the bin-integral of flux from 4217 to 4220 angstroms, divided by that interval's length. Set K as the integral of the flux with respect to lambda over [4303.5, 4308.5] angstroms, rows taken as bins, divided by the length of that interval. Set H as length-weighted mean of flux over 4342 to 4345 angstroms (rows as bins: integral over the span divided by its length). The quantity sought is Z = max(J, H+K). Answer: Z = 17.3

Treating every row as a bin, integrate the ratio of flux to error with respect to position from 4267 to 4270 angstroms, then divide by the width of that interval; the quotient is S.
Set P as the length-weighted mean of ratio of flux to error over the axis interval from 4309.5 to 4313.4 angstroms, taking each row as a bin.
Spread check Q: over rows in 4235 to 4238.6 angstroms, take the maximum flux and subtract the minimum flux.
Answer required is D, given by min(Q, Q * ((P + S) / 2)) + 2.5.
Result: 5.0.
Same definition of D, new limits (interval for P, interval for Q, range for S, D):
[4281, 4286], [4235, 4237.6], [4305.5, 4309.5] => 3.2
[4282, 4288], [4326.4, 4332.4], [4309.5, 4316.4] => 3.9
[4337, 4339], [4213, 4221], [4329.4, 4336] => 5.3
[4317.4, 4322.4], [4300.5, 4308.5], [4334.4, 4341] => 6.1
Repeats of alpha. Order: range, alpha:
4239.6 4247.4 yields 90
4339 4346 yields 84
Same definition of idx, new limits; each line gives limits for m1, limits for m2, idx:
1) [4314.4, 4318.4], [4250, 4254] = 117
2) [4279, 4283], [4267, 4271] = 103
